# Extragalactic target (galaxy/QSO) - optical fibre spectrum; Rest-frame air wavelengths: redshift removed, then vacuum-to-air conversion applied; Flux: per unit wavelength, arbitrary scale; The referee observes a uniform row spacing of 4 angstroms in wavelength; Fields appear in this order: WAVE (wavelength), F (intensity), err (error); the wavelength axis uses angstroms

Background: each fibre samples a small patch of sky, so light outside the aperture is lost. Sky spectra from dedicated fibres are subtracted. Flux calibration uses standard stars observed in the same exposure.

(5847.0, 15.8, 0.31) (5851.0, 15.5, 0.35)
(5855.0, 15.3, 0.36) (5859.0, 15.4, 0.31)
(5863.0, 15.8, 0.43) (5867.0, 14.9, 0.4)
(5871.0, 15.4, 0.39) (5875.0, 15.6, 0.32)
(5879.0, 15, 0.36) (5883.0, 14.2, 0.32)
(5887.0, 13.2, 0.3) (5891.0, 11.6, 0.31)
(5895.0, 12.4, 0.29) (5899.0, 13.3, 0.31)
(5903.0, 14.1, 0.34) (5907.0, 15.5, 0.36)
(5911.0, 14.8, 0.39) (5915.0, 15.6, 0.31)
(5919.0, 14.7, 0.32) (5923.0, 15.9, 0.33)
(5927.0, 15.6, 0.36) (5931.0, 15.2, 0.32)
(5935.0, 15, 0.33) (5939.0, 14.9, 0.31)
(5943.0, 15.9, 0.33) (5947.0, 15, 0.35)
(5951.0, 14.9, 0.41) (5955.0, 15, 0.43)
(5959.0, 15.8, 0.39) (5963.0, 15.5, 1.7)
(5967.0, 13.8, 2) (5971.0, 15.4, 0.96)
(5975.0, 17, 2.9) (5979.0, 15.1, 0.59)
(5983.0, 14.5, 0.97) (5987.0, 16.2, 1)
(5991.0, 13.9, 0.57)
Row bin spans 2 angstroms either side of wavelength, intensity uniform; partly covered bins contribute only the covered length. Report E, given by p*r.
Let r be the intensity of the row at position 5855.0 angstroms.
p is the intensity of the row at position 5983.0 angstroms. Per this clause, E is 222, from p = 14.5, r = 15.3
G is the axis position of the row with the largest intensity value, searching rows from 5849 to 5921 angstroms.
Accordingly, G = 5863.0 angstroms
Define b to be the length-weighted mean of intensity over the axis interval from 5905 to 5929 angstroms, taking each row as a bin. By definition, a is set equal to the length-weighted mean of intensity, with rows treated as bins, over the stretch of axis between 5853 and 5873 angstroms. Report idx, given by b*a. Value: 236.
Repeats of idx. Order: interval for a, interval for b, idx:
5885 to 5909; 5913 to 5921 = 202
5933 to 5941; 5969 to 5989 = 234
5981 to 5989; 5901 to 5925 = 232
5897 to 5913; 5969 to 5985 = 224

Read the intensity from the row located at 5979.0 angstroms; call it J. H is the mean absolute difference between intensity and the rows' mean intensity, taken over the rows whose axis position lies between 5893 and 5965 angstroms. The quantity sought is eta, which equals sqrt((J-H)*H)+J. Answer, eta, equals 18.1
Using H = 0.62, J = 15.1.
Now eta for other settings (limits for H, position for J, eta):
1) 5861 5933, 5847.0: 19.6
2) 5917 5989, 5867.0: 17.7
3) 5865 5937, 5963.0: 19.2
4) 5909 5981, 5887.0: 15.7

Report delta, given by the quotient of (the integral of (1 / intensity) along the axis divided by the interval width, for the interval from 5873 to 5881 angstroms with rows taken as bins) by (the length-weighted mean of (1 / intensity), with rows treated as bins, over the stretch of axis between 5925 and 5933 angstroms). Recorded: 1.01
